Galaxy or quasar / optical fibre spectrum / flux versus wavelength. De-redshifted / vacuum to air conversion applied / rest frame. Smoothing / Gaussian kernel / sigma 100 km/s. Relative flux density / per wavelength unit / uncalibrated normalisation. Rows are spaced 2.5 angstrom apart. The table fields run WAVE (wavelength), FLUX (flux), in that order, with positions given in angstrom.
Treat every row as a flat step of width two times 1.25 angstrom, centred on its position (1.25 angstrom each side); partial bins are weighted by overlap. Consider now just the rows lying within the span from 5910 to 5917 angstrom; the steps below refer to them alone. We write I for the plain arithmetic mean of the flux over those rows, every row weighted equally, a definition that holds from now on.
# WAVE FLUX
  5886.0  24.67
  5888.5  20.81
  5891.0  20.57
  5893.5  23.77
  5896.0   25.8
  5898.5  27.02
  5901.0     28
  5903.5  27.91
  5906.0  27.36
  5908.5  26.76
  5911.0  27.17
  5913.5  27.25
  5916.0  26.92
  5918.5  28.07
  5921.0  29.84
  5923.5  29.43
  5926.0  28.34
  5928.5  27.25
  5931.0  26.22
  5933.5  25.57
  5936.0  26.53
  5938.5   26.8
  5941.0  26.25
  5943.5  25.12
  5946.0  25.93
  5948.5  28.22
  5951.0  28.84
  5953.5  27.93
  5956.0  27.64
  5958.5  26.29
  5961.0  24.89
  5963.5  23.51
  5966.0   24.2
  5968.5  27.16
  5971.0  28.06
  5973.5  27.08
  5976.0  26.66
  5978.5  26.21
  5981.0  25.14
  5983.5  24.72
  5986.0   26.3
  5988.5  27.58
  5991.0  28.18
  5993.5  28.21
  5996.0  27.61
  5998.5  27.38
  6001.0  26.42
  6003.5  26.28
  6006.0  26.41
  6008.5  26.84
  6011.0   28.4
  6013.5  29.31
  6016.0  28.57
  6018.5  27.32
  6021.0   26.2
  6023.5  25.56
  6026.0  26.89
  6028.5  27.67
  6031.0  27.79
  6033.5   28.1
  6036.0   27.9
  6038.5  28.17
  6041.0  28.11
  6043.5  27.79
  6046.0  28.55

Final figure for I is 27.1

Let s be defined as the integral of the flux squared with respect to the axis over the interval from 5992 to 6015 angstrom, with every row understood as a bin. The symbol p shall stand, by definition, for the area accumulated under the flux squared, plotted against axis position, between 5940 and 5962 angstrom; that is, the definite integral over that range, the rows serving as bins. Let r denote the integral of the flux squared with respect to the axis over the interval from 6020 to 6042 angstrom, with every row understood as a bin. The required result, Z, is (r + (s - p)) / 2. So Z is 9002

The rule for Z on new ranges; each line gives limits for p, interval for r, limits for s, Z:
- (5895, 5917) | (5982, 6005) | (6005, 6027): 8455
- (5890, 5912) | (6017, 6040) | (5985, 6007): 9172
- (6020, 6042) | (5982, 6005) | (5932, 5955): 8380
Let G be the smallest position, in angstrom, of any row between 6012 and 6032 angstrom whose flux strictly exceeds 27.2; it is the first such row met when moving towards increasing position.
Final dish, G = 6013.5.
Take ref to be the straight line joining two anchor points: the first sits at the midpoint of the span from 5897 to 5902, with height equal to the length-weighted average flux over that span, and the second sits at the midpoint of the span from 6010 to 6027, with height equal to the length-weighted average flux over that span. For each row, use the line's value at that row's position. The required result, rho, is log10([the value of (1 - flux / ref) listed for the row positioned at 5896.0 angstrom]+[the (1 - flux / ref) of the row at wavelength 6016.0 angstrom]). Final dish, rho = -1.7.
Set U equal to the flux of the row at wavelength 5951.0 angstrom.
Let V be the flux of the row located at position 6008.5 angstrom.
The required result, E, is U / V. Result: 1.07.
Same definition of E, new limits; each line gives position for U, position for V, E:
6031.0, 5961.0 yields 1.12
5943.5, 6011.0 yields 0.88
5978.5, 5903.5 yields 0.94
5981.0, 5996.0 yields 0.91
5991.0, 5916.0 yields 1.05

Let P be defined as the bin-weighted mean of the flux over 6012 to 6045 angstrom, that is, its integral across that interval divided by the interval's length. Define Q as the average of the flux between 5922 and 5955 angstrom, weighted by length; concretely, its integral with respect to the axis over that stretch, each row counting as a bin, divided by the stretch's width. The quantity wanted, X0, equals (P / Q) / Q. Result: 0.038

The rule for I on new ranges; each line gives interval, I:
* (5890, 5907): 25.8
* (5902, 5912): 27.3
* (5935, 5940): 26.7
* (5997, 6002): 26.9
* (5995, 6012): 27.0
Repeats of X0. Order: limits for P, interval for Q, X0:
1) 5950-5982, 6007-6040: 0.035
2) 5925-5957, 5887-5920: 0.040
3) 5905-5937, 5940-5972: 0.039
